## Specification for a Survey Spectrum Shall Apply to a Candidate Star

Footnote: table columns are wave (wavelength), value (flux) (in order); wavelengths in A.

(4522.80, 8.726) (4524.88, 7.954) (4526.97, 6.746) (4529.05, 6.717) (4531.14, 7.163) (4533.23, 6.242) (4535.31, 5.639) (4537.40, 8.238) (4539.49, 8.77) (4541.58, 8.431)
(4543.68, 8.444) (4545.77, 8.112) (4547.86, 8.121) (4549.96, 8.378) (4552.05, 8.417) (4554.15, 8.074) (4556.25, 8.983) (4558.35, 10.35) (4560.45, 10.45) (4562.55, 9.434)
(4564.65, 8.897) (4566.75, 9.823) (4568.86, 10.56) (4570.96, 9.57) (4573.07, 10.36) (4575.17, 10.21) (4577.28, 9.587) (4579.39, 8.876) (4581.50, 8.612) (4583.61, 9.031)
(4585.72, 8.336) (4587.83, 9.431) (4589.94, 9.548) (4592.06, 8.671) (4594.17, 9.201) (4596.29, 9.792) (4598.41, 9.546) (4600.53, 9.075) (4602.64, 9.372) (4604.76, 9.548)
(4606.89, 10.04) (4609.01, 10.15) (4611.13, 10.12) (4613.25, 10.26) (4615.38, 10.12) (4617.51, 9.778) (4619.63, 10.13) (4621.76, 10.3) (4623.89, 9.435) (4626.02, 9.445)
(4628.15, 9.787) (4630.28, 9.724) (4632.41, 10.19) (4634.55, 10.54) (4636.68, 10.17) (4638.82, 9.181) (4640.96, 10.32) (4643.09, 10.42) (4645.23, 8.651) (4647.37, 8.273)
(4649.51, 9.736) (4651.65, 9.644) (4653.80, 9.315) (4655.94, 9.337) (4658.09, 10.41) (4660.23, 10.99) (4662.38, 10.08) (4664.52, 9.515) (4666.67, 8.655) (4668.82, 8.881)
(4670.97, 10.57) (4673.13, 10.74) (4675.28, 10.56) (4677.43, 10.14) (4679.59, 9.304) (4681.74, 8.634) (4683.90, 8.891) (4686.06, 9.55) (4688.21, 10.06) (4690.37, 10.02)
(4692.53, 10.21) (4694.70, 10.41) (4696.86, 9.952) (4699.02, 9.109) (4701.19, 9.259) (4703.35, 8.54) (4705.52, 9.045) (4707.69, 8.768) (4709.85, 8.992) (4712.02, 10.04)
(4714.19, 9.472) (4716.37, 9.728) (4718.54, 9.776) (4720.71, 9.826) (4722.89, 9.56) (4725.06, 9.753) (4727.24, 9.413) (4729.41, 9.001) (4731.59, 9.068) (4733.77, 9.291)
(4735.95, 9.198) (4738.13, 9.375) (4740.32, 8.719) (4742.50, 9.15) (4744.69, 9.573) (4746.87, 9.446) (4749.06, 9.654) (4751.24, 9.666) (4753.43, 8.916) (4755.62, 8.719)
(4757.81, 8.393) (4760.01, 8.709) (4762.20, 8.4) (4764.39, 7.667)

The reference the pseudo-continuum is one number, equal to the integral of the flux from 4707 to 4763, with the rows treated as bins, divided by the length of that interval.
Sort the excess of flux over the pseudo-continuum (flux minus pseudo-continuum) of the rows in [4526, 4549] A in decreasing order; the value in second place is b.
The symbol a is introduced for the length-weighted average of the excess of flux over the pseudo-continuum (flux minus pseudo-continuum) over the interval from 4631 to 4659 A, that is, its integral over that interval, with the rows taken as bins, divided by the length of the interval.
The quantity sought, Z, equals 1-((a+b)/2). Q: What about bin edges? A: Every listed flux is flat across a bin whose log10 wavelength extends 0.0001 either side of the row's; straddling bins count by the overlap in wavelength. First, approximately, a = 0.44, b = -0.8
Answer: 1.2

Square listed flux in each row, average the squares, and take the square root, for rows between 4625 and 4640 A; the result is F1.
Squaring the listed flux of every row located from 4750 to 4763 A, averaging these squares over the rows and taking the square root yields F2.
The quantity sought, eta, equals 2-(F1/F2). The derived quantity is 0.88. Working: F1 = 9.9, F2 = 8.8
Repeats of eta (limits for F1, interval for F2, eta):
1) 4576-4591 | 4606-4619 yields 1.10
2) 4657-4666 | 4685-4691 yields 0.96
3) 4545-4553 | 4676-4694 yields 1.14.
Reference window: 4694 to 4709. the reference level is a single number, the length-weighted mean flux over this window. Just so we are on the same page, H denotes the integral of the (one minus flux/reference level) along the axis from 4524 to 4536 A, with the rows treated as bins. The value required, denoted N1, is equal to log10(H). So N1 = 0.51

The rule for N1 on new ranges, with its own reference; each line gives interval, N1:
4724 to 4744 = -1.02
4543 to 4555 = 0.12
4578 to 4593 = -0.28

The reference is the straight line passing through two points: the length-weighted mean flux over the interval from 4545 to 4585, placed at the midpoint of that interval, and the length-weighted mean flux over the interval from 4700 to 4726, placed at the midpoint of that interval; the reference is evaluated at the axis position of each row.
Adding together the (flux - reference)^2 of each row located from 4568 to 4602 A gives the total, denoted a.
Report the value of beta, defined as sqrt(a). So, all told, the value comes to 2.5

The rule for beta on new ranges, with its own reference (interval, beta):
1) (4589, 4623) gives 2.5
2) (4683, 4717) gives 2.3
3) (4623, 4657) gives 2.7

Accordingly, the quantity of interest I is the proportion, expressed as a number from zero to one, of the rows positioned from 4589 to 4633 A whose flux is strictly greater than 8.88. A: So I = 0.95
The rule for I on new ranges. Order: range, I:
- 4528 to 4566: 0.28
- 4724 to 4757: 0.87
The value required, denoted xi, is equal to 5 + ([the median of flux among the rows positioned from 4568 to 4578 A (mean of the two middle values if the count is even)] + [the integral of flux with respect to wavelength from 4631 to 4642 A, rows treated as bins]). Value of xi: 126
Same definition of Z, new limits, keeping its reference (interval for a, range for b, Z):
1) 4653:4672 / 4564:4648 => 0.1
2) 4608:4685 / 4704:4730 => 0.5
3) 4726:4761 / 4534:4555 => 1.5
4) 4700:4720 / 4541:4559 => 1.1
